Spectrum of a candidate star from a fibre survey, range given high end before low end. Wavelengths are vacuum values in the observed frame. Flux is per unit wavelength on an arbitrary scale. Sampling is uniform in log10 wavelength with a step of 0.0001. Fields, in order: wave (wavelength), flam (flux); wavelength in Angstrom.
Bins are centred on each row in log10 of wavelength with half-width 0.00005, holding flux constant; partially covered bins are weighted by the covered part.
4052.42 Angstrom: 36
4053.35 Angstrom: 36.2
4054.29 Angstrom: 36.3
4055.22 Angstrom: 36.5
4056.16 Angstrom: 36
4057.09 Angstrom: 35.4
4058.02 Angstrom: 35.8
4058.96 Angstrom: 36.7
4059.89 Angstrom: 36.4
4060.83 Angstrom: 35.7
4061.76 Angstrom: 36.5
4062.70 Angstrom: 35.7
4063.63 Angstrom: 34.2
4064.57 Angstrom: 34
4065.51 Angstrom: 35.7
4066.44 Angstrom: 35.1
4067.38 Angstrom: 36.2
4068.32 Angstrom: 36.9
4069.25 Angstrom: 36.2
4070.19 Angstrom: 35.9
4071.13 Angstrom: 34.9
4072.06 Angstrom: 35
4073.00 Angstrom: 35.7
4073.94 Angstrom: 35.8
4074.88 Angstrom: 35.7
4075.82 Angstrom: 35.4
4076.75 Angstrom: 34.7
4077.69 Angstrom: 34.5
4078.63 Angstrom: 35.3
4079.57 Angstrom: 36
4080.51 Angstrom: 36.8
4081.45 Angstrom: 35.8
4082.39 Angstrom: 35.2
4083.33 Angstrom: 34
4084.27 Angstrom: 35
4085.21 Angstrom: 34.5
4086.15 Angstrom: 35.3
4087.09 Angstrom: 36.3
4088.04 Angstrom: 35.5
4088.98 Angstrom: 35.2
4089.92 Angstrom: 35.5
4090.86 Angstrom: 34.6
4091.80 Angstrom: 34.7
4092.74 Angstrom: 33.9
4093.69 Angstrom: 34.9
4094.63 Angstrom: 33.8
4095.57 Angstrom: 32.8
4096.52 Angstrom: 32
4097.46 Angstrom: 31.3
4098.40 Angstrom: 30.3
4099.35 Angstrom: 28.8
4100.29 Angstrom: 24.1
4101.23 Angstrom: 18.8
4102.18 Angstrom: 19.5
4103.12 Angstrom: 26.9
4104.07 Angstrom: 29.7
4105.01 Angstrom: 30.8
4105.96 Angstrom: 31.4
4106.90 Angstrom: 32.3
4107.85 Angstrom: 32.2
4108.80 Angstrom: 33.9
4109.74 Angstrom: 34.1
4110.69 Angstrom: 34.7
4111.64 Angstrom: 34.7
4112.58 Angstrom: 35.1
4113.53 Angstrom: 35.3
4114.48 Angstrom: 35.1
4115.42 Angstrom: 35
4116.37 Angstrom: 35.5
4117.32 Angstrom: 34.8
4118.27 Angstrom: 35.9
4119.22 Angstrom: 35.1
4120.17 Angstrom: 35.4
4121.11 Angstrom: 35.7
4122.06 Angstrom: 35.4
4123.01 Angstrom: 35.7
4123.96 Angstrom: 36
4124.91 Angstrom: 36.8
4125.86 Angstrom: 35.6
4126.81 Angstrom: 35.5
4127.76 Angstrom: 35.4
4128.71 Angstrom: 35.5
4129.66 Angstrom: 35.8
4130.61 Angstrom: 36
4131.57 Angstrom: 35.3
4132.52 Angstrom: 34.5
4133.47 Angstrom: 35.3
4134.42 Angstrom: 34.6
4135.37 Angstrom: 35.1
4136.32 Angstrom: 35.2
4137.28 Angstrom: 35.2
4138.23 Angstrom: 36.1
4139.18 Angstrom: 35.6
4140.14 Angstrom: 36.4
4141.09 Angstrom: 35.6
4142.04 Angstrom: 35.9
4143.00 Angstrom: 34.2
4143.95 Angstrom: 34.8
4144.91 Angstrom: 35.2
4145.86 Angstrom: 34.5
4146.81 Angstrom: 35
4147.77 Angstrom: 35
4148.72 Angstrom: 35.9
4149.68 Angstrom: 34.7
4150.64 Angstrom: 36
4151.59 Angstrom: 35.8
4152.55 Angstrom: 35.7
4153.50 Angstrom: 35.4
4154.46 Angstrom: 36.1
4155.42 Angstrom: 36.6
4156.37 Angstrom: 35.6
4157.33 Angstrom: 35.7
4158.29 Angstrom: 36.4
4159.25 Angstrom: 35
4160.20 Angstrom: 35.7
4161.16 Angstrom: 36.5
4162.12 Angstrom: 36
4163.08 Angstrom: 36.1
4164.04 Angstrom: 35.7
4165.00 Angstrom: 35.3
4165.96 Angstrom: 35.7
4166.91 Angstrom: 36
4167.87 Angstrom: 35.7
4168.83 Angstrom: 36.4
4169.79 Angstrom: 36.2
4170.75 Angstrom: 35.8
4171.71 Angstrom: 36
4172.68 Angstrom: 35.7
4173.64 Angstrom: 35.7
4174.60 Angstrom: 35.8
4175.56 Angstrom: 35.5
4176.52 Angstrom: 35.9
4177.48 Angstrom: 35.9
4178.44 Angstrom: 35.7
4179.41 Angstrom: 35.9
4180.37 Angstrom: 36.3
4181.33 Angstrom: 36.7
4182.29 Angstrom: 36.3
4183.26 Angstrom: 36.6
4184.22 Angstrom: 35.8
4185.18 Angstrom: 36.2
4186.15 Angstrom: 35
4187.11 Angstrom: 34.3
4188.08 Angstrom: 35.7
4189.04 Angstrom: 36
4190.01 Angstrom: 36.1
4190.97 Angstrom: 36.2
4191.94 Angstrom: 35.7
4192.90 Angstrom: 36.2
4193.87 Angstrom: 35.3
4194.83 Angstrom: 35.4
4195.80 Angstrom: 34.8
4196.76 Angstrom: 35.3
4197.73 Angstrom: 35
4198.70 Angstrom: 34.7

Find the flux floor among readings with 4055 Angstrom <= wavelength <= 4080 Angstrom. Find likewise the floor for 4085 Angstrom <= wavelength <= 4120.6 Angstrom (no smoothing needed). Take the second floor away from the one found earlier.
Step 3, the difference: 15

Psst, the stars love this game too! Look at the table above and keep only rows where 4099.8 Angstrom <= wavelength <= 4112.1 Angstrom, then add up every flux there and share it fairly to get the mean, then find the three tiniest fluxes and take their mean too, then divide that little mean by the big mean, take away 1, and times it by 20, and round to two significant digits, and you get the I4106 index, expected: -5.9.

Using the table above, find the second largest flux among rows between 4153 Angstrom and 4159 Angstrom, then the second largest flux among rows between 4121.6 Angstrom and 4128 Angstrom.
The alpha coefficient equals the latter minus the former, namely -0.40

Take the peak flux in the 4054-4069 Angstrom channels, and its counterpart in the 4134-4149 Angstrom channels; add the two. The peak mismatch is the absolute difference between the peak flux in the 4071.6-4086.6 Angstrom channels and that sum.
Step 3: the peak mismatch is 36.5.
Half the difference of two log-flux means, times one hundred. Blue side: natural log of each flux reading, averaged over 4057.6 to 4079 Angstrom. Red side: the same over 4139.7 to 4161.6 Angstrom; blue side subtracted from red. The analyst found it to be 0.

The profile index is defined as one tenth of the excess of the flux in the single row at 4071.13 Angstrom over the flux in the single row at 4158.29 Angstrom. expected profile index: -0.15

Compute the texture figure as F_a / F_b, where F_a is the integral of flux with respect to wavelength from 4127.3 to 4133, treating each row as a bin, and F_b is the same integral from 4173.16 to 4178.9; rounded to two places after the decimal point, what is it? 0.98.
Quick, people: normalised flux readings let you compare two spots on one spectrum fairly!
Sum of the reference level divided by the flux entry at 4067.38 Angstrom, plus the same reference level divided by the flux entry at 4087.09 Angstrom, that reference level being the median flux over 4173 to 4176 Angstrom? 1.97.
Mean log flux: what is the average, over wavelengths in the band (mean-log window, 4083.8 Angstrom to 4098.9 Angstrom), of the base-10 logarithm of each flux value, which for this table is 1.53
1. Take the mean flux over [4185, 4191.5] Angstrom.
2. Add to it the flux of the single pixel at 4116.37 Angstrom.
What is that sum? 71.1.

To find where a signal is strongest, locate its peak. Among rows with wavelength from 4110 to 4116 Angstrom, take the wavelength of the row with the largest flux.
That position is 4113.53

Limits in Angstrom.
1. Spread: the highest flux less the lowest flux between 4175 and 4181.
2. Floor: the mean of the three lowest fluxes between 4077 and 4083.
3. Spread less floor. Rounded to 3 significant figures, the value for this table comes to -34.2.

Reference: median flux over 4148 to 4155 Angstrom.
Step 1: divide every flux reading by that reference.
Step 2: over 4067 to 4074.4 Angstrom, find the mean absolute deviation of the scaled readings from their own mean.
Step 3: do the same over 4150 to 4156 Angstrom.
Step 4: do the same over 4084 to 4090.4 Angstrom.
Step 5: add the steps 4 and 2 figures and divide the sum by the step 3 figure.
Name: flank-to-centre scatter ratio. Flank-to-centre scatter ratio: 2.84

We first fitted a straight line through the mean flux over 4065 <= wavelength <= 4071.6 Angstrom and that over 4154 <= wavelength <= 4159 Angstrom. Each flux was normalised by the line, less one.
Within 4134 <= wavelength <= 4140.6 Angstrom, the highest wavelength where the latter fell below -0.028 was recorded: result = 4134.42 Angstrom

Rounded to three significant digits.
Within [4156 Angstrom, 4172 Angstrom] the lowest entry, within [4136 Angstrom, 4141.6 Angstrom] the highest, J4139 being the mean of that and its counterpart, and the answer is 35.7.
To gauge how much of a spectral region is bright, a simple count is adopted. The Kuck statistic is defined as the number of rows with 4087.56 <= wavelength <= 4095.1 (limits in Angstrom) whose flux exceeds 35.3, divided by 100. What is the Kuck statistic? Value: 0.02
